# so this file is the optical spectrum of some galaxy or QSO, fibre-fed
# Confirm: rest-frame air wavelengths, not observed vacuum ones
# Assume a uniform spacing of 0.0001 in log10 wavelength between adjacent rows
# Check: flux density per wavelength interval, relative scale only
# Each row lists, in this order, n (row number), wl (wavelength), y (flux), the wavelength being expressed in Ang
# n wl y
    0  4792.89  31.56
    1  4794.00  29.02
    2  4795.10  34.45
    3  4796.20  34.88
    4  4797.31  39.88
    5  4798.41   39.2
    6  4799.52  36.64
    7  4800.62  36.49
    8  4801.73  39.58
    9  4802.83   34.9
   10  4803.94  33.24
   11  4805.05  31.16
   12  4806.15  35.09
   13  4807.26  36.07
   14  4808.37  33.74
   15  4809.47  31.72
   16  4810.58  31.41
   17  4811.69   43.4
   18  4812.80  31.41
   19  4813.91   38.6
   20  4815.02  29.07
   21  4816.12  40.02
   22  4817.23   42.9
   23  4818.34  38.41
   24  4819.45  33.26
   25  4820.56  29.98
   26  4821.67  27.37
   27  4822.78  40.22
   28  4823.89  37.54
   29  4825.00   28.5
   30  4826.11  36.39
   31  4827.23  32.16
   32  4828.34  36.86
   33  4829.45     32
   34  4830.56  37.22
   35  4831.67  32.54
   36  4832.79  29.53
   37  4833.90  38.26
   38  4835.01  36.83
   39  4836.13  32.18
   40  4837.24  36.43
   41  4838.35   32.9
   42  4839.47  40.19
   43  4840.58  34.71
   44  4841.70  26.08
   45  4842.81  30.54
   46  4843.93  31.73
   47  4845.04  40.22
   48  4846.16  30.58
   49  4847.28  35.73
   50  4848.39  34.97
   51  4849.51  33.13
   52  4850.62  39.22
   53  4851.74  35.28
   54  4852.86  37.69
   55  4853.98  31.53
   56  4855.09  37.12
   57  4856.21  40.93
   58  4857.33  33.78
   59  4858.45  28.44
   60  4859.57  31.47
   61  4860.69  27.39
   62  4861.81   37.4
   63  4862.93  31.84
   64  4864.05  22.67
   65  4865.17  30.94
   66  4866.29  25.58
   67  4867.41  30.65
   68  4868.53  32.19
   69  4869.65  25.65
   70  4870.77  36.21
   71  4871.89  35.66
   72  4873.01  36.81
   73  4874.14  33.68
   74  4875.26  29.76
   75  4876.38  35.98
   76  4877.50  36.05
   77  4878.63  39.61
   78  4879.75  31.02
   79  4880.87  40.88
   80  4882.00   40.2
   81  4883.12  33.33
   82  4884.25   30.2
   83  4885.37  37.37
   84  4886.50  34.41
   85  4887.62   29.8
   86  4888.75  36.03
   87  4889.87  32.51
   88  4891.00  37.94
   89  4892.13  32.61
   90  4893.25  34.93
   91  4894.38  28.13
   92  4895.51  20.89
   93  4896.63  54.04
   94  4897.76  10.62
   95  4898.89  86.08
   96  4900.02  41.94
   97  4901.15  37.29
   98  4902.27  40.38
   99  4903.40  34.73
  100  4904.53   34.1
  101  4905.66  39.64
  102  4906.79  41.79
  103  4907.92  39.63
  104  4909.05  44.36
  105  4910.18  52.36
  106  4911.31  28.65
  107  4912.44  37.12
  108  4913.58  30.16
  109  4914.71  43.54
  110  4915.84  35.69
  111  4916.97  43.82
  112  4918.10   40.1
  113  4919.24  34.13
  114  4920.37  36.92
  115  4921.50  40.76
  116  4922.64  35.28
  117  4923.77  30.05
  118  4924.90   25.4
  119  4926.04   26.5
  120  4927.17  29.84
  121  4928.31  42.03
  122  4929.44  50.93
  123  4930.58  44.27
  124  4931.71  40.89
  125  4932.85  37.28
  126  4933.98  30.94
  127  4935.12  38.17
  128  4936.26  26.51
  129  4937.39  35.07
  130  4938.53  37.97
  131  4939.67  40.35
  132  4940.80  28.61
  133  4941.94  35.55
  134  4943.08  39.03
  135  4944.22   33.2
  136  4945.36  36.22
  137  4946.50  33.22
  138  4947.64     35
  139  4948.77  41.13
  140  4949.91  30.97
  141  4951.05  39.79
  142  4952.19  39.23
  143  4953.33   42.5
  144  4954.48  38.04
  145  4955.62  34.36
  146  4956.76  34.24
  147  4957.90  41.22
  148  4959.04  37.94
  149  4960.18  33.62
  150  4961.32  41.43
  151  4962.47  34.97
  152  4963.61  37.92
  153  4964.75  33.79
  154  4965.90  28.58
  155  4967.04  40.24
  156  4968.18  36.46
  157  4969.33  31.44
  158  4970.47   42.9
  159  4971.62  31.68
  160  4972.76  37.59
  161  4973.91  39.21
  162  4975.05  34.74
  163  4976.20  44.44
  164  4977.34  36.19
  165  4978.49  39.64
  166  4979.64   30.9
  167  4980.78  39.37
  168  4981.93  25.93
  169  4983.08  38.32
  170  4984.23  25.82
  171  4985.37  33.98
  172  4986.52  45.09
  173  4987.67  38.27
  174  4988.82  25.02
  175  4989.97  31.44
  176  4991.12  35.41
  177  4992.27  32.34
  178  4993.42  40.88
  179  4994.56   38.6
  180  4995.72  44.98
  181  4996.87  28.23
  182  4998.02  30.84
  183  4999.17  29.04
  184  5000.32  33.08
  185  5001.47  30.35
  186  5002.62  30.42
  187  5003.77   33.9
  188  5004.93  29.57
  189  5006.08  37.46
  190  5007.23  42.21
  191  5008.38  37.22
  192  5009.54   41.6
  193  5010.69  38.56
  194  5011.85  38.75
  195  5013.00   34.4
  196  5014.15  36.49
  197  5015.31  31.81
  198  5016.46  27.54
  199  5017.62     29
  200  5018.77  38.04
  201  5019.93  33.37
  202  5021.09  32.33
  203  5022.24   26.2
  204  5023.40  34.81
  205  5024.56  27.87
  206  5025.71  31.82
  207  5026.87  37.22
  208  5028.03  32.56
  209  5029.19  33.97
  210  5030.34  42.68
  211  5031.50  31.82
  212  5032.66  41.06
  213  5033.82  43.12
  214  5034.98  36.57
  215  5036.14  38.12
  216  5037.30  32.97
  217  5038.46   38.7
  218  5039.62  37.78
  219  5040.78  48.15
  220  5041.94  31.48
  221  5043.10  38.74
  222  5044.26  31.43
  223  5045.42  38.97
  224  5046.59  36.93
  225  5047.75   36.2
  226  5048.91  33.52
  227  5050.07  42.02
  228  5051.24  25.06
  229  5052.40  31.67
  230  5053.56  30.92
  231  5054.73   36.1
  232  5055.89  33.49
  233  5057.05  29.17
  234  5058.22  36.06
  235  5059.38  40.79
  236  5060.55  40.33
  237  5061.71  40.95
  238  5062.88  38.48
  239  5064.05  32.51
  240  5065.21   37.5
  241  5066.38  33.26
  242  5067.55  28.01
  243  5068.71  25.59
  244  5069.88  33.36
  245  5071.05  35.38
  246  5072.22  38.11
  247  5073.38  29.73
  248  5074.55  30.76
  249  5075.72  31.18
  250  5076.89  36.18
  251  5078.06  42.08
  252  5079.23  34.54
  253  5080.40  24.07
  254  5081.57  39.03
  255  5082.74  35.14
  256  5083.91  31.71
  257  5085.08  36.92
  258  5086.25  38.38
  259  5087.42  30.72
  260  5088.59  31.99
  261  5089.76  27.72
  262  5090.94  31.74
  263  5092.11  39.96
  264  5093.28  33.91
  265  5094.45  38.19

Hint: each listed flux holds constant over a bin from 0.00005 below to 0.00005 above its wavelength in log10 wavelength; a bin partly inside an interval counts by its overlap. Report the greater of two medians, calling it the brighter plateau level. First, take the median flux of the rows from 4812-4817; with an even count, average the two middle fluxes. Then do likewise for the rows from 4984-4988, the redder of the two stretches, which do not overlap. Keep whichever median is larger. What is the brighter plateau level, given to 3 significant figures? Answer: 36.1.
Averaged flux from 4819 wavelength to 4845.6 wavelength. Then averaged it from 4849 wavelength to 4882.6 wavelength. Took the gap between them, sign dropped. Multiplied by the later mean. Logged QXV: 9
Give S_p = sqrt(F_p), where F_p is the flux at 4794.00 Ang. 5.39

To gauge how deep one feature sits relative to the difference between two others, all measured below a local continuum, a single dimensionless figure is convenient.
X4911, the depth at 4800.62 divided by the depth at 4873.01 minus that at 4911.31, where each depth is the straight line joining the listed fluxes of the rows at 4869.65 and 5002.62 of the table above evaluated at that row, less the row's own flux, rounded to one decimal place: 1.4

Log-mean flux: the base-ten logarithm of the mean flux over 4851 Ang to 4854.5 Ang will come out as 1.54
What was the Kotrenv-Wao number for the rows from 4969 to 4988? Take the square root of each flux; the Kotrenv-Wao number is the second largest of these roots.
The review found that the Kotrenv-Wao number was 6.67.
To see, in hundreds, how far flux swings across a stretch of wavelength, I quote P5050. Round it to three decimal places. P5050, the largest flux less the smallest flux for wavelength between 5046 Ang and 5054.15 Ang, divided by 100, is 0.170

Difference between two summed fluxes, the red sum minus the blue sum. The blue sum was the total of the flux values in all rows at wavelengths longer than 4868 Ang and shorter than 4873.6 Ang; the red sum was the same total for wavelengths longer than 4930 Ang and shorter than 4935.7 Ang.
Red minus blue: 25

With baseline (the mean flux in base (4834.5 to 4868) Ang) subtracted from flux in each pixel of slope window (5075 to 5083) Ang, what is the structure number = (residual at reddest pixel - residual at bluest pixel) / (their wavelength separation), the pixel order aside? 0.6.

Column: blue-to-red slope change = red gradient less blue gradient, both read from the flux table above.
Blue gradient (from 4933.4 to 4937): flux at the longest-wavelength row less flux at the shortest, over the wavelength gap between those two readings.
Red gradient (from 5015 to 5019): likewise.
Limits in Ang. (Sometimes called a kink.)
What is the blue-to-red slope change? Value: 3.7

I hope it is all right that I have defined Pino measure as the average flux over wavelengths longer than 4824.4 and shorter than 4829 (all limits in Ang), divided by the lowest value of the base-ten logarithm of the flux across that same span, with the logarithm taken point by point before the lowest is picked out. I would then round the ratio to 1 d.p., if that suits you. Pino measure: 23.0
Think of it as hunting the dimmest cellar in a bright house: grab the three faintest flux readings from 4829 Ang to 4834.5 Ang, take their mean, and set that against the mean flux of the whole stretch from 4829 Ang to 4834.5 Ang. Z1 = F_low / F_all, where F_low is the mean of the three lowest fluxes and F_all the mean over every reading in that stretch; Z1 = 0.92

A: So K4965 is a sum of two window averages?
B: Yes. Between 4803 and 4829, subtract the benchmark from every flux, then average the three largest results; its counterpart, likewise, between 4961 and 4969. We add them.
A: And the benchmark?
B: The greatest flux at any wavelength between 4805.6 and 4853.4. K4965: -4.8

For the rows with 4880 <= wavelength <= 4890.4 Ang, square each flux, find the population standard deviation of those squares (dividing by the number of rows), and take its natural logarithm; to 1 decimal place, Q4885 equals 5.6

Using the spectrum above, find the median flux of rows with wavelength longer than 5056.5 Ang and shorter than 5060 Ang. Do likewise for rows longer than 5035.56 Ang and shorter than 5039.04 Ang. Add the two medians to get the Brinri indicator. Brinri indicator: 74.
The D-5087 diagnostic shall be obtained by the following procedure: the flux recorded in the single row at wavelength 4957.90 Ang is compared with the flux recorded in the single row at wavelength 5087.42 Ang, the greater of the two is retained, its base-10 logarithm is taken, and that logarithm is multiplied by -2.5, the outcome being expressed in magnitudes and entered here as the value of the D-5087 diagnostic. -4.04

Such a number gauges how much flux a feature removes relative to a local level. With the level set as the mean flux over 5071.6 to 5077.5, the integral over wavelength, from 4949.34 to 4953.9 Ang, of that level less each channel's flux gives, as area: -22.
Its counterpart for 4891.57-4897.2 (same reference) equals -5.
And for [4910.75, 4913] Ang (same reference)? 1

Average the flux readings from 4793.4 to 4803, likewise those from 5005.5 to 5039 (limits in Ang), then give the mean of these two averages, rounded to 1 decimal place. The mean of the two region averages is 35.8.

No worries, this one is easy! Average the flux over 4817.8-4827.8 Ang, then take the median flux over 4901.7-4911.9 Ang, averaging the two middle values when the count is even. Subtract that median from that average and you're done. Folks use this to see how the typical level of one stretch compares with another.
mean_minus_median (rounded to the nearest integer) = -6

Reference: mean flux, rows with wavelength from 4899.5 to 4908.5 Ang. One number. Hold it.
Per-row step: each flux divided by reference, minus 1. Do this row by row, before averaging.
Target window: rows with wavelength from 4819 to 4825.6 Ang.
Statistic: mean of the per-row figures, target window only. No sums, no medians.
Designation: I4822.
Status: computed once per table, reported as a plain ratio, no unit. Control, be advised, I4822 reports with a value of -0.152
